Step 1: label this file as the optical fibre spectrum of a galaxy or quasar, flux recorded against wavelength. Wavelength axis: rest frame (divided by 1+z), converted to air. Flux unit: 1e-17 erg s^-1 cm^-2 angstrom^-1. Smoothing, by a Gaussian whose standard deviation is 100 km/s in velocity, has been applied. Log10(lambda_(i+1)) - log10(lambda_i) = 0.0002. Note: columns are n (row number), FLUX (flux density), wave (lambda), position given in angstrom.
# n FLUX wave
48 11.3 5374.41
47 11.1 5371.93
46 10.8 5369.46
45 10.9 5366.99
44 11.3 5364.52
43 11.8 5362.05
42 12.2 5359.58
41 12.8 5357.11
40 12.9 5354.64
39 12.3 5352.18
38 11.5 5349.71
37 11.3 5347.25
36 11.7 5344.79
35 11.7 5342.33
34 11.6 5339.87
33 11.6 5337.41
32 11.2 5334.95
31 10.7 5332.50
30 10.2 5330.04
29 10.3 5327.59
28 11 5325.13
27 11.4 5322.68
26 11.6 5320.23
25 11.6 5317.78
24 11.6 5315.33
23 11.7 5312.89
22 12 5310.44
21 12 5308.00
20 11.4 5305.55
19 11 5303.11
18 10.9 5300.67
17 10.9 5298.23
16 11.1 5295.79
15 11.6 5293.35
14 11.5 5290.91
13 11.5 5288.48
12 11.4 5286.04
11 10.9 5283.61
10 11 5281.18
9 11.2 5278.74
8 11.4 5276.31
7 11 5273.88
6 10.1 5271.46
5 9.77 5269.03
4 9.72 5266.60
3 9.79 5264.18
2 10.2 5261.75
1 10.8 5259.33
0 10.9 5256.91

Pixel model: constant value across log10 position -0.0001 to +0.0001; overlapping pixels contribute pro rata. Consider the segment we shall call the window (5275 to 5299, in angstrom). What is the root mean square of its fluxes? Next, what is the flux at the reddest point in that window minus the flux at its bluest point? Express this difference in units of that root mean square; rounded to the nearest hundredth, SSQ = -0.04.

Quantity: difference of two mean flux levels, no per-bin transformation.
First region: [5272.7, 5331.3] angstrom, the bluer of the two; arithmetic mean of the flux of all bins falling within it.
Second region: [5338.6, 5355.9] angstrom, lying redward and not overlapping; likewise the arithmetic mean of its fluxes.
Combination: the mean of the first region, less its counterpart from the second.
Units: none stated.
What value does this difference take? -0.60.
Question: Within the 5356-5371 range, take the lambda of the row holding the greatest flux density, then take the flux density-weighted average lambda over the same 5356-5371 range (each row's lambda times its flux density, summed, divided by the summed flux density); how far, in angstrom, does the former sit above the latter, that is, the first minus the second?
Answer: -5.9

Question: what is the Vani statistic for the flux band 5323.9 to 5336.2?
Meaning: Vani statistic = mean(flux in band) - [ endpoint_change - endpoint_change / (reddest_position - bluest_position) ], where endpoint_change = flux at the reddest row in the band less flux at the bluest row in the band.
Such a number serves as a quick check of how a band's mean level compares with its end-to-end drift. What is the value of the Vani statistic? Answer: 10.5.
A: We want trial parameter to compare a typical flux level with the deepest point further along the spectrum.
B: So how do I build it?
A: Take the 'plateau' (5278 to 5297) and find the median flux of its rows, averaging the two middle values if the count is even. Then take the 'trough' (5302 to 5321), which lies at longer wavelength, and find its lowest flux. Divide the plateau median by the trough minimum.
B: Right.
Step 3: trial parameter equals 1.03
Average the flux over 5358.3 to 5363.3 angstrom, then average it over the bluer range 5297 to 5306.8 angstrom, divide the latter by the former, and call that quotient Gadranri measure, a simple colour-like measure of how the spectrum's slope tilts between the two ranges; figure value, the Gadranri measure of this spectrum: 0.92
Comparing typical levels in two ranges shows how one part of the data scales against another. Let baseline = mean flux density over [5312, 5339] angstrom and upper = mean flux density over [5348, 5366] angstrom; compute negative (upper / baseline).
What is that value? -1.08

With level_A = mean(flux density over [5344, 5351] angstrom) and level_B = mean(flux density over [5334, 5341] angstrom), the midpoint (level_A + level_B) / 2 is 11.5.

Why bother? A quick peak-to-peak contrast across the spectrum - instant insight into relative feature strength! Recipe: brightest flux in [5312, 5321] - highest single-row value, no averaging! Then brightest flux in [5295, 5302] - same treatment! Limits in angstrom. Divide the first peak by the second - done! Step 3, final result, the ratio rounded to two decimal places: 1.05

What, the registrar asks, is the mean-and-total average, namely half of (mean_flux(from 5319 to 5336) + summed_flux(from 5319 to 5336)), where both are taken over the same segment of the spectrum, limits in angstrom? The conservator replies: 44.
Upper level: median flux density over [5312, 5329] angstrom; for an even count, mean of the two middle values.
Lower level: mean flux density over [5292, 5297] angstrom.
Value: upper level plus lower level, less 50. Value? -27.1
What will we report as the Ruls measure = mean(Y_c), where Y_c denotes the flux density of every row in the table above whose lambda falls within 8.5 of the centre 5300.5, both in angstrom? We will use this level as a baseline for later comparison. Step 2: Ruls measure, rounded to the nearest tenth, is 11.3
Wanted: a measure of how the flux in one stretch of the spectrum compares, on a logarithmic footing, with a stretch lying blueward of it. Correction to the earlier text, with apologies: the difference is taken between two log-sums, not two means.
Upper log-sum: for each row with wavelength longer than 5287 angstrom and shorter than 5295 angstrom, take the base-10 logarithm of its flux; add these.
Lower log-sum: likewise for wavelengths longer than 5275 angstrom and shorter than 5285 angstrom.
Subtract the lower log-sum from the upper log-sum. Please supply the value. -1.0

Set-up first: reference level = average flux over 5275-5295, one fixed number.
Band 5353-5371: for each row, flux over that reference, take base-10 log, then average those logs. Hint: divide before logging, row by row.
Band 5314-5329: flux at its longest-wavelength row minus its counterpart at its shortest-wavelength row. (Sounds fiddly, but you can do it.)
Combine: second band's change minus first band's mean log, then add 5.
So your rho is 3.68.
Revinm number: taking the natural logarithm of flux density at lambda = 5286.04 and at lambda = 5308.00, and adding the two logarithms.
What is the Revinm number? 4.92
